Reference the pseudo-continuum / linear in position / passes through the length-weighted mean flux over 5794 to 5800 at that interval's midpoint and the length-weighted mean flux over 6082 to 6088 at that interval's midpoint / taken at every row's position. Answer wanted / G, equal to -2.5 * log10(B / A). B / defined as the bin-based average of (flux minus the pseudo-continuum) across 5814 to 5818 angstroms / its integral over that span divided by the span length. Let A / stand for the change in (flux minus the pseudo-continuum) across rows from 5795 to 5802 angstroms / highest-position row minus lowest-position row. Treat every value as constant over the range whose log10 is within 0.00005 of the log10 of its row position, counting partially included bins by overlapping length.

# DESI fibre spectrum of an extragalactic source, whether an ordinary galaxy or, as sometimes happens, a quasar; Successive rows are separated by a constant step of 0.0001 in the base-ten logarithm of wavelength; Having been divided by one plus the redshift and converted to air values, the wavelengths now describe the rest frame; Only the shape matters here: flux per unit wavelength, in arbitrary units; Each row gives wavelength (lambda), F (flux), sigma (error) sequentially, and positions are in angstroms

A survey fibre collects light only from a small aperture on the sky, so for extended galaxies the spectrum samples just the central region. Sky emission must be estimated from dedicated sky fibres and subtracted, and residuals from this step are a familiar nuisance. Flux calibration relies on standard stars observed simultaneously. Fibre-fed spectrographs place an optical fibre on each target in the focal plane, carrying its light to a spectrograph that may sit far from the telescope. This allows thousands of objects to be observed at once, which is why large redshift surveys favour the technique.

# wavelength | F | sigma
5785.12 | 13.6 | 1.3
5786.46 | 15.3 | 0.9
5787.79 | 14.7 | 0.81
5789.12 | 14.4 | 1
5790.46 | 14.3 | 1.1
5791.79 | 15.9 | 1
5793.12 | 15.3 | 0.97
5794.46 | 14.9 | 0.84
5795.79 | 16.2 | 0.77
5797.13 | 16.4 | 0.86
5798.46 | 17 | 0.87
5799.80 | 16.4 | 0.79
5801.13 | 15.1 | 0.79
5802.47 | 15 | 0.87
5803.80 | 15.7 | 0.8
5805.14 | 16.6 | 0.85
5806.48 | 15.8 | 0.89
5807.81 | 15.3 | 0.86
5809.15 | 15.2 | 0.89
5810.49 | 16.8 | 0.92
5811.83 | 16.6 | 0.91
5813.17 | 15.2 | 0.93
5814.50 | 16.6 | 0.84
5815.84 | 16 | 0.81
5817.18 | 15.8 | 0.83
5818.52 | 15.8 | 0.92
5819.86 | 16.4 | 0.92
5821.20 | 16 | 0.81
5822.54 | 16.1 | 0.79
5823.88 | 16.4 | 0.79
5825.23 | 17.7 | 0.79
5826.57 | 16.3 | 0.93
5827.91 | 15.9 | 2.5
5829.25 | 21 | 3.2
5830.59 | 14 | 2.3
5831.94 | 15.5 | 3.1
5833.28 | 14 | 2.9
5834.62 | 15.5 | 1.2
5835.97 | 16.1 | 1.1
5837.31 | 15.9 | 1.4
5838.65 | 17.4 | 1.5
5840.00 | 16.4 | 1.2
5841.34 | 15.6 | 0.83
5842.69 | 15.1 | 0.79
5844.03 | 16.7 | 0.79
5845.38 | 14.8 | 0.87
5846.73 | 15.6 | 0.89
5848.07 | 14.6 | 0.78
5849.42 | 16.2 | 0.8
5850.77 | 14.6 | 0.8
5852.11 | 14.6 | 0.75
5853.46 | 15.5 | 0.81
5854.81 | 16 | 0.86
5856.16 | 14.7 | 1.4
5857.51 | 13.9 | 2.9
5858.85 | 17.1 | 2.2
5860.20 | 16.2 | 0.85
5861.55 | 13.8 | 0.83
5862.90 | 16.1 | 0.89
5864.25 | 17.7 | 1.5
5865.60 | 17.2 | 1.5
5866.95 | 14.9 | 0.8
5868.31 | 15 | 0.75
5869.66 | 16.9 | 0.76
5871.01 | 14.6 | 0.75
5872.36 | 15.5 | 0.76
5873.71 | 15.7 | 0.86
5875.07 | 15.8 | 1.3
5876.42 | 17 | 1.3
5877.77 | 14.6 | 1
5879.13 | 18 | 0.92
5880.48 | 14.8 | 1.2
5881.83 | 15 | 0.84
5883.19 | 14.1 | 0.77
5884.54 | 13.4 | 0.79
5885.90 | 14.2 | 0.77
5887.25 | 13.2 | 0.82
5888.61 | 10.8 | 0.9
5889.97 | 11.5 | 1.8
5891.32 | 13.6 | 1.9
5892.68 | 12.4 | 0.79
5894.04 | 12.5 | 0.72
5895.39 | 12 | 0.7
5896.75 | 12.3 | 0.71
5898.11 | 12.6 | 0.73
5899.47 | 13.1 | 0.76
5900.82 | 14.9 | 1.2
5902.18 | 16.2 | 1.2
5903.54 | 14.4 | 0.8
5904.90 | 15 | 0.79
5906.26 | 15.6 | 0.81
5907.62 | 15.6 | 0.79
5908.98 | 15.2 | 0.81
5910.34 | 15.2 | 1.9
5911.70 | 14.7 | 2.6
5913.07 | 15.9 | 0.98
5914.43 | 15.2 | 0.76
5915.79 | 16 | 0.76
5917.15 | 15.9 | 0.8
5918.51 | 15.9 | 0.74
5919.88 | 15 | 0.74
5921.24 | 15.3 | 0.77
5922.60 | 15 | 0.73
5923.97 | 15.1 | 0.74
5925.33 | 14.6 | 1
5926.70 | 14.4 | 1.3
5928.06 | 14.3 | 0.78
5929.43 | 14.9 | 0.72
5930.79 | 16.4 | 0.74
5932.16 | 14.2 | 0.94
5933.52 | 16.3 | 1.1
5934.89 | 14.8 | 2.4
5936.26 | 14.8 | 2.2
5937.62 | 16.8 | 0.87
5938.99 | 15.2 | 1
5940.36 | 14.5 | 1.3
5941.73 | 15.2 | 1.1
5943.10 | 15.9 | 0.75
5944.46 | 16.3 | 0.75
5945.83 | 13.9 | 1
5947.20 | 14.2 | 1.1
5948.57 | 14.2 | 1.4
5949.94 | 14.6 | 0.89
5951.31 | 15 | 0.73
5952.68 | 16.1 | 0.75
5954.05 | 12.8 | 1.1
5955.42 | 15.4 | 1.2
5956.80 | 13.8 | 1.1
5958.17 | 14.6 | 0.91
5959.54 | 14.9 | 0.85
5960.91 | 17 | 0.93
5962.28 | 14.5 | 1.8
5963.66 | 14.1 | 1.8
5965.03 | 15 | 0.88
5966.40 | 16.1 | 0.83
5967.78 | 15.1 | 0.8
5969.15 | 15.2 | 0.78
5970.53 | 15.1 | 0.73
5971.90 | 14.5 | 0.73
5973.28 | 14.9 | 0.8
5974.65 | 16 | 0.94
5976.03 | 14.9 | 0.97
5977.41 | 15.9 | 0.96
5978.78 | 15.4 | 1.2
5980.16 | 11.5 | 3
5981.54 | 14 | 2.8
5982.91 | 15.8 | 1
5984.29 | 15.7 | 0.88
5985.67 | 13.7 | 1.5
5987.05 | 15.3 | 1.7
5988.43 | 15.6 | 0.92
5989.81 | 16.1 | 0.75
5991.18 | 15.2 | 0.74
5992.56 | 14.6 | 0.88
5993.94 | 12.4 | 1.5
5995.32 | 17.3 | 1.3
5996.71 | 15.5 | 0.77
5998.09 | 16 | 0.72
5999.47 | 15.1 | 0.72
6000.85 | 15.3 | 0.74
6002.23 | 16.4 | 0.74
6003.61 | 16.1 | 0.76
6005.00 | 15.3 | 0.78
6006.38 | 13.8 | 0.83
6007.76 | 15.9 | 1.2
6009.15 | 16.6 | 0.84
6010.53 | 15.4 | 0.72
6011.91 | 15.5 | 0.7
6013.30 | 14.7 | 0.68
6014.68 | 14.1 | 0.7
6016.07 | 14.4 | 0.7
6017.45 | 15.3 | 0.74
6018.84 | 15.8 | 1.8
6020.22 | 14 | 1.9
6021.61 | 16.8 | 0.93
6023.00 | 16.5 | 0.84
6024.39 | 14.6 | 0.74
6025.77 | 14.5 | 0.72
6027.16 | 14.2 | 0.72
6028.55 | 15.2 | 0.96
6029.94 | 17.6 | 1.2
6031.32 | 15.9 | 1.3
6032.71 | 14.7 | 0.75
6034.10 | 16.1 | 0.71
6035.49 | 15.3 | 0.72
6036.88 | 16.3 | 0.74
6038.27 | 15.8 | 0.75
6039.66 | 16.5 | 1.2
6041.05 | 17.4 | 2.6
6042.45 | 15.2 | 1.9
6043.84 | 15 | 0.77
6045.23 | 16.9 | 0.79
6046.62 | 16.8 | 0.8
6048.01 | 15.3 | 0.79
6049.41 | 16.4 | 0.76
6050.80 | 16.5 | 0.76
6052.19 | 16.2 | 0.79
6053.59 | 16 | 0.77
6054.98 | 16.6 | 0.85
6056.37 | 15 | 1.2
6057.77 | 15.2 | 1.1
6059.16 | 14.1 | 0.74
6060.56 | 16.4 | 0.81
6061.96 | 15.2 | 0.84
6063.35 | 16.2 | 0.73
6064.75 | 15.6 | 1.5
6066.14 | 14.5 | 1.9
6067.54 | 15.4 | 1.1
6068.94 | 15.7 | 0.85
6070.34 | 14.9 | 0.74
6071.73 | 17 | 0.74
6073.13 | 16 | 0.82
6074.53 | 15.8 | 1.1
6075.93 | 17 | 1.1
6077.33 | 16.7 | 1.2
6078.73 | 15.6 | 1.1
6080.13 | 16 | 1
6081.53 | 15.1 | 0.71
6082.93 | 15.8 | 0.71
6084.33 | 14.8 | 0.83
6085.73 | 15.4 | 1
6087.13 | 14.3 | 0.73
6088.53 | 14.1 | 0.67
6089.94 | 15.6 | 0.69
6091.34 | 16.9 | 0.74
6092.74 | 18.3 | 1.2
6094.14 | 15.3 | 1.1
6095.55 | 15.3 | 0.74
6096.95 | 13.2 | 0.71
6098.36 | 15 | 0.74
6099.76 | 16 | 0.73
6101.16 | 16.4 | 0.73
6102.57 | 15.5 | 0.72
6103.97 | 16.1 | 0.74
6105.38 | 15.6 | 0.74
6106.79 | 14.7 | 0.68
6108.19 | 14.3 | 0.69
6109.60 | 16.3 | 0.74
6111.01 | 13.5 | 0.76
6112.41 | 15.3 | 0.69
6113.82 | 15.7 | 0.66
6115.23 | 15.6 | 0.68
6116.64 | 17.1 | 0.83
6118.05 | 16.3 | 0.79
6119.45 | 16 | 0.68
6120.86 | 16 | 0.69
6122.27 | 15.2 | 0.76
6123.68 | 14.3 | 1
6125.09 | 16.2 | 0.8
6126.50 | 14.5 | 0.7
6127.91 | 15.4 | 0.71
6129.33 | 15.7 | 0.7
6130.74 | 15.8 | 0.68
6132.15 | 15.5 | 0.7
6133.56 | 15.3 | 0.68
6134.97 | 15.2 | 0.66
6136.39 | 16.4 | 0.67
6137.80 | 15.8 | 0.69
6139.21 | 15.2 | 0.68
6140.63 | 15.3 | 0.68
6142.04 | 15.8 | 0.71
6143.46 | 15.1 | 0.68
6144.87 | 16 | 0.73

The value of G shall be 3.9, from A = -1.1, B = 0.0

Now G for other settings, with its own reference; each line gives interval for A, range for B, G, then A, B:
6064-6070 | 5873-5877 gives -0.8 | 0.1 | 0.2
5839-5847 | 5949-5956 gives -0.1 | -0.8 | -0.8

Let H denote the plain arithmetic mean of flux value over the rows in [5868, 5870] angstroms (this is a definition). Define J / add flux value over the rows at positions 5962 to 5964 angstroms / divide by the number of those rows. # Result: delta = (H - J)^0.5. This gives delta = 1.3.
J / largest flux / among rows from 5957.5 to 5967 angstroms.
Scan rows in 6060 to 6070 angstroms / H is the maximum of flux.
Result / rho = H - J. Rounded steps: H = 16.4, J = 17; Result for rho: -0.6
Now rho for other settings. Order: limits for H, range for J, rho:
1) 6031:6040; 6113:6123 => -0.6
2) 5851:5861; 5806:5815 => 0.3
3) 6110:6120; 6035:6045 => -0.3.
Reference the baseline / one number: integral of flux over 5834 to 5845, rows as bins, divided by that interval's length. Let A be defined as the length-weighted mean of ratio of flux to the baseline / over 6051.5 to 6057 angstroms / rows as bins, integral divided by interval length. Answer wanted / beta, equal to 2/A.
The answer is 2.01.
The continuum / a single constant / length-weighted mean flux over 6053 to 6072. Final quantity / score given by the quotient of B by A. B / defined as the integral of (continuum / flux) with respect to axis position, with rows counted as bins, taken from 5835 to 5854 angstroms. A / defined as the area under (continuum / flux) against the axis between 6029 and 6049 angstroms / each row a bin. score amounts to 0.97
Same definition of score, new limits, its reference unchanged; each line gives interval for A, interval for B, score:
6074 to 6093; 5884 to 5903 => 1.21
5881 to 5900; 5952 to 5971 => 0.86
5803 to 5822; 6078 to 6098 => 1.10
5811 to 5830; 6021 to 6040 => 1.05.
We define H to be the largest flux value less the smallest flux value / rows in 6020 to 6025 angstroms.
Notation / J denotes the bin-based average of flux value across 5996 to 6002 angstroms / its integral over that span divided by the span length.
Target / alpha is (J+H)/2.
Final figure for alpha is 9.2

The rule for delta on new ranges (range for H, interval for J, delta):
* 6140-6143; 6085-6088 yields 0.8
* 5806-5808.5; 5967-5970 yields 0.6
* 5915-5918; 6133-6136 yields 0.8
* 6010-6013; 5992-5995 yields 1.4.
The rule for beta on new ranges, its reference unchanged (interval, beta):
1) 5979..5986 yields 2.25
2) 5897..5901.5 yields 2.39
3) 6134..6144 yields 2.07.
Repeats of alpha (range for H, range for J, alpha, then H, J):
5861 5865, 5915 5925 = 9.7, 3.9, 15.4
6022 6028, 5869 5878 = 9.0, 2.3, 15.8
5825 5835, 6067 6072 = 11.3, 7.0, 15.7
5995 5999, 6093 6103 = 8.6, 1.8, 15.4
